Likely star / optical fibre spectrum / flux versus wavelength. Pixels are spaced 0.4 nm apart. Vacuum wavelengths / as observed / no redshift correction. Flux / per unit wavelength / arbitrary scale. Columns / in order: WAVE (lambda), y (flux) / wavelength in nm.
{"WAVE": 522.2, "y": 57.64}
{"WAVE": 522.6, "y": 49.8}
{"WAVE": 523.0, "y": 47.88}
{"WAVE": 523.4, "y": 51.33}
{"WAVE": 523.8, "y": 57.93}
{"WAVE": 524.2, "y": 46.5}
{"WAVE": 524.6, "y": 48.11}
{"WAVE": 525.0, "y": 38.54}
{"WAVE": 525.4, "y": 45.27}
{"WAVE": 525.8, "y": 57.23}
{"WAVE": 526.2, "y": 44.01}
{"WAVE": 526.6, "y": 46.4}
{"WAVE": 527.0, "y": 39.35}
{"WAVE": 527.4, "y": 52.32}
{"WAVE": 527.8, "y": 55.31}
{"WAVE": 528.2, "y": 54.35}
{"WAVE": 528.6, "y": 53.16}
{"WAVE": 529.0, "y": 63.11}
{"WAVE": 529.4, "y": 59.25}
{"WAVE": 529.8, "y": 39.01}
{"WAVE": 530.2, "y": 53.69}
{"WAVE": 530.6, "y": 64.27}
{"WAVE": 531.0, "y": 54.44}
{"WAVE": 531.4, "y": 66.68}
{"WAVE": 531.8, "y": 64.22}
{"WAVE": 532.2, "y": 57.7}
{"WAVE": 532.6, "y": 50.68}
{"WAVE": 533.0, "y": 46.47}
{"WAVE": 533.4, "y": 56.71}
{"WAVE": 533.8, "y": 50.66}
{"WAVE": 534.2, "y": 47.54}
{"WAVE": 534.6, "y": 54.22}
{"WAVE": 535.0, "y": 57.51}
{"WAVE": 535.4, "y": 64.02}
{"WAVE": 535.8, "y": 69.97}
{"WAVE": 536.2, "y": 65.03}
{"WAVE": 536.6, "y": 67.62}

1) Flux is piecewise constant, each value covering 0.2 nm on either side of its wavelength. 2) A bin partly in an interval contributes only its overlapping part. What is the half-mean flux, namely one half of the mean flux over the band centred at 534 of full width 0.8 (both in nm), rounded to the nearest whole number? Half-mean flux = 25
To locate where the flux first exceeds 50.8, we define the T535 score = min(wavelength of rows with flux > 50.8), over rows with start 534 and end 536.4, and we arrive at 534.6 nm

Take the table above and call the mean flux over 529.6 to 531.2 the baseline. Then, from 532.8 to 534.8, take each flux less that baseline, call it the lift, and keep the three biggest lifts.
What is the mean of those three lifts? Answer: 1.0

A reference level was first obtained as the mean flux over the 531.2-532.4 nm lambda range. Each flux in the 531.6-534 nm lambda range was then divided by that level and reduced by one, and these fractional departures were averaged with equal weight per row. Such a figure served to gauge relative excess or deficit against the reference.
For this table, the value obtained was -0.135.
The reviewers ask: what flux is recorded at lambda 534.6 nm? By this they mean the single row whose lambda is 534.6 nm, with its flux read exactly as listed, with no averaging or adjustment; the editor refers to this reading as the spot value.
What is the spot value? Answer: 54.22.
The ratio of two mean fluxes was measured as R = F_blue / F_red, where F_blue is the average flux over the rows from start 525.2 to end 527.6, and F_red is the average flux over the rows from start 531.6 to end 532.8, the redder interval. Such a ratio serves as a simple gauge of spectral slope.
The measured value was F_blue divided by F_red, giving 0.82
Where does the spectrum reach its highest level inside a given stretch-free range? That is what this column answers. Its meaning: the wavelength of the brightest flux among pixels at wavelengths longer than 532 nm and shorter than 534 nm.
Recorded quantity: 532.2 nm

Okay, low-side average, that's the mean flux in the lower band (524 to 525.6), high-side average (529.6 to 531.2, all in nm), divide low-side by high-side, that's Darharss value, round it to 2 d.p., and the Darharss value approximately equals 0.84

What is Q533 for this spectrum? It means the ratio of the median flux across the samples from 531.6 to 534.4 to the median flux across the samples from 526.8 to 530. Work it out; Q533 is 0.94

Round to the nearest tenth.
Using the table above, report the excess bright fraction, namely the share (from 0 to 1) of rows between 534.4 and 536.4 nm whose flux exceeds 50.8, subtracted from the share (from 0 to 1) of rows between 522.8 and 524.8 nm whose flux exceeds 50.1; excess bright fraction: -0.6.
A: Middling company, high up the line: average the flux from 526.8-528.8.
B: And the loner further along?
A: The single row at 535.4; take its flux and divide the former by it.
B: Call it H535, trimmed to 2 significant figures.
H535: 0.80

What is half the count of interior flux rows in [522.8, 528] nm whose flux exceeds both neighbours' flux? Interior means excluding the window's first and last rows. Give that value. 2.0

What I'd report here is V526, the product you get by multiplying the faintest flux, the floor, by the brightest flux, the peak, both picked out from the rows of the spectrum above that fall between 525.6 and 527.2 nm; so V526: 2252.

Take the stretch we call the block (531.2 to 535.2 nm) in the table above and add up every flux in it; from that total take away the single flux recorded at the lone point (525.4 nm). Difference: 507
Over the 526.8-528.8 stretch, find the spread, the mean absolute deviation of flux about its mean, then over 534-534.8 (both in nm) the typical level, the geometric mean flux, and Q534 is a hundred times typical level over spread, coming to 1099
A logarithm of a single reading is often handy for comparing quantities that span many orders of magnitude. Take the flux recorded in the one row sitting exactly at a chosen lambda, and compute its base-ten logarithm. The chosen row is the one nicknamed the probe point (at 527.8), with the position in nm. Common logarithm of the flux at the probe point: 1.74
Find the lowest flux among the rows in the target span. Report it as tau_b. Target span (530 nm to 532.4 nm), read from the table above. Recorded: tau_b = 53.69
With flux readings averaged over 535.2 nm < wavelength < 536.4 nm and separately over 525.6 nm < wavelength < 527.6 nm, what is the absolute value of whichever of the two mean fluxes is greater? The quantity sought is 66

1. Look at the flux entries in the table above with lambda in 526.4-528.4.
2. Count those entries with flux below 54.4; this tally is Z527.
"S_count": 4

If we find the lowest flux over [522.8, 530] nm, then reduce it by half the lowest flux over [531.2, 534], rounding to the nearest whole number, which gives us 15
